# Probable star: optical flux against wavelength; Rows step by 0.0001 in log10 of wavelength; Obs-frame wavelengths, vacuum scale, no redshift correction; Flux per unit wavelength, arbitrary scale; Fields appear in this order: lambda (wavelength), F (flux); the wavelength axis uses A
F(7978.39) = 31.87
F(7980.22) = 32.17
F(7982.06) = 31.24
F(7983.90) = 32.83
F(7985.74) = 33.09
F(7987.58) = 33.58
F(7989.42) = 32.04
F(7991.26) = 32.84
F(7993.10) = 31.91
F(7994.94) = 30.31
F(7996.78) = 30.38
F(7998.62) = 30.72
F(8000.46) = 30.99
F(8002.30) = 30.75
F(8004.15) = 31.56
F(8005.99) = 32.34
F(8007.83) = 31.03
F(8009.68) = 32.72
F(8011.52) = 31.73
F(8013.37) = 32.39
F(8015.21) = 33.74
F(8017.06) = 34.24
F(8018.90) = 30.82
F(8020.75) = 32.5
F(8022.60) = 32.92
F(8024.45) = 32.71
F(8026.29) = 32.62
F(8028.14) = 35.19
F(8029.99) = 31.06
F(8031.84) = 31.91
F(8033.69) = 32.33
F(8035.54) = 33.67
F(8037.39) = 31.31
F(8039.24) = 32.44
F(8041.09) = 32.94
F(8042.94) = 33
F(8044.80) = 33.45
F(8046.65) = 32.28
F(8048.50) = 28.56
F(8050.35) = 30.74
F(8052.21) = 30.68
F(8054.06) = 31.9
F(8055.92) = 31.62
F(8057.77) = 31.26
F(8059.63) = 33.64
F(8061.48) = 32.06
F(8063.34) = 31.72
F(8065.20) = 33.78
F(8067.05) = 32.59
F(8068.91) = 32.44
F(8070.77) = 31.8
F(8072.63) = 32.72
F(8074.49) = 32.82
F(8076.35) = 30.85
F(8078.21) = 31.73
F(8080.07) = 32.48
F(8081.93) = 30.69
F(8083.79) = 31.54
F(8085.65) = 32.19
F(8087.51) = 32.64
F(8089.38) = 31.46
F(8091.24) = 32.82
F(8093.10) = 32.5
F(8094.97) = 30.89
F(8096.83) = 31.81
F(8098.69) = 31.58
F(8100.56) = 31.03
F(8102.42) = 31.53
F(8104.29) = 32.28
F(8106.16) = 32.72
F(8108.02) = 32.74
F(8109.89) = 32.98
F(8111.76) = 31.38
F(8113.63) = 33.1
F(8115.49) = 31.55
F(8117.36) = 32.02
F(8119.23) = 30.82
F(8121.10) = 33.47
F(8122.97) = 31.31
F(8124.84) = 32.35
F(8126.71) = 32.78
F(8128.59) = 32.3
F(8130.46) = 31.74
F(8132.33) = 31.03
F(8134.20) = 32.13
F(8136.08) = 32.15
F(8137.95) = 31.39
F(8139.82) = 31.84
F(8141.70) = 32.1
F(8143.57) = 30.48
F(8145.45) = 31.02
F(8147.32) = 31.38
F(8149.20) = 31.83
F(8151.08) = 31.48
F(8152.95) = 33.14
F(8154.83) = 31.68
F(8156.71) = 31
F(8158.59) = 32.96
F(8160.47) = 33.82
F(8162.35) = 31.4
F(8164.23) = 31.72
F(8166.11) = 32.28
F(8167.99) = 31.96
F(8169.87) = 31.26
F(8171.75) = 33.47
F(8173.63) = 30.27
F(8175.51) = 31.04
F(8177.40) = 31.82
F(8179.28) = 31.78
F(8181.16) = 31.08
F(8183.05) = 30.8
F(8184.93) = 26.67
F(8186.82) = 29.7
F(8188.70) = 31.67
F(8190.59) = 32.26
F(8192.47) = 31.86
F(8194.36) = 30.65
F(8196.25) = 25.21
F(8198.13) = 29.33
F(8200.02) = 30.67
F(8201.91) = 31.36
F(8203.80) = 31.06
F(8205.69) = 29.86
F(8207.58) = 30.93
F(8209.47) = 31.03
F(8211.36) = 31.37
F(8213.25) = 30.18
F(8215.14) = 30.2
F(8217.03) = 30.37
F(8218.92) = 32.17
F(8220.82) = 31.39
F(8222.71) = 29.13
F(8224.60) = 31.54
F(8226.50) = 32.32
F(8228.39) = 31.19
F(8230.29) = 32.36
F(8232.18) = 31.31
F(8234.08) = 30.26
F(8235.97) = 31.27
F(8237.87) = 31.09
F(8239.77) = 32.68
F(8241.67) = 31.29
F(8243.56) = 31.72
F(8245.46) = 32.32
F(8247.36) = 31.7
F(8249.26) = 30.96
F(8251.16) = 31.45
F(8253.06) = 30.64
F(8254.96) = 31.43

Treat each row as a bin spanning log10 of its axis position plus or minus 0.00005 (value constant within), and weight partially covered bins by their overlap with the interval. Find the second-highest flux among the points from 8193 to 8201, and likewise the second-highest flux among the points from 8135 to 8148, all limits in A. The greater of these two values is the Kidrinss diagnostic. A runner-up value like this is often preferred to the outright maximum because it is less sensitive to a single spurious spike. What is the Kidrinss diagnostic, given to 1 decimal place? 32.1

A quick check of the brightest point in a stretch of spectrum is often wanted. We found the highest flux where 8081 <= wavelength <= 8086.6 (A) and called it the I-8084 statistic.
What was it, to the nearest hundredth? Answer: 32.19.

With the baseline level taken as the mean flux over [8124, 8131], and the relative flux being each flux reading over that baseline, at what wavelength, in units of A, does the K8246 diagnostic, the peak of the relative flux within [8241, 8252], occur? 8245.46 A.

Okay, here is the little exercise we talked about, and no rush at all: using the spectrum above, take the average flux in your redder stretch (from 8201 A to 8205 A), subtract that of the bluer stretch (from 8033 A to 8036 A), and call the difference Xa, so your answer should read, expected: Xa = -1.8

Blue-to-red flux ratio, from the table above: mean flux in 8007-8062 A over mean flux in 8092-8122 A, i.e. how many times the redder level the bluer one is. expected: 1.01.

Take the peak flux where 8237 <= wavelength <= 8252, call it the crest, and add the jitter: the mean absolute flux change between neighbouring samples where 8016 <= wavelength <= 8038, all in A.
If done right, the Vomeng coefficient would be 34.3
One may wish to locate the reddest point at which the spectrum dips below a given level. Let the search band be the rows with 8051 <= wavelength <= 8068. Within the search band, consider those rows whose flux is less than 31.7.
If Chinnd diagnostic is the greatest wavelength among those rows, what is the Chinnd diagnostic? 8057.77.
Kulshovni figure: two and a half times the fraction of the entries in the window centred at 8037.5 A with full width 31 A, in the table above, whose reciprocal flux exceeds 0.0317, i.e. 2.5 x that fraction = 0.74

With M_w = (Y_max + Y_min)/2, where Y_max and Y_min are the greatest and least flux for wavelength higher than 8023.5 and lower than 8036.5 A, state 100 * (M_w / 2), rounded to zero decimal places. 1656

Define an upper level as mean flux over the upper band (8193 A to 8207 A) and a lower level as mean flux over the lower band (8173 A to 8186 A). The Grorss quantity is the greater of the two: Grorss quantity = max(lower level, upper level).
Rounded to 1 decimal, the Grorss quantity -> 30.5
